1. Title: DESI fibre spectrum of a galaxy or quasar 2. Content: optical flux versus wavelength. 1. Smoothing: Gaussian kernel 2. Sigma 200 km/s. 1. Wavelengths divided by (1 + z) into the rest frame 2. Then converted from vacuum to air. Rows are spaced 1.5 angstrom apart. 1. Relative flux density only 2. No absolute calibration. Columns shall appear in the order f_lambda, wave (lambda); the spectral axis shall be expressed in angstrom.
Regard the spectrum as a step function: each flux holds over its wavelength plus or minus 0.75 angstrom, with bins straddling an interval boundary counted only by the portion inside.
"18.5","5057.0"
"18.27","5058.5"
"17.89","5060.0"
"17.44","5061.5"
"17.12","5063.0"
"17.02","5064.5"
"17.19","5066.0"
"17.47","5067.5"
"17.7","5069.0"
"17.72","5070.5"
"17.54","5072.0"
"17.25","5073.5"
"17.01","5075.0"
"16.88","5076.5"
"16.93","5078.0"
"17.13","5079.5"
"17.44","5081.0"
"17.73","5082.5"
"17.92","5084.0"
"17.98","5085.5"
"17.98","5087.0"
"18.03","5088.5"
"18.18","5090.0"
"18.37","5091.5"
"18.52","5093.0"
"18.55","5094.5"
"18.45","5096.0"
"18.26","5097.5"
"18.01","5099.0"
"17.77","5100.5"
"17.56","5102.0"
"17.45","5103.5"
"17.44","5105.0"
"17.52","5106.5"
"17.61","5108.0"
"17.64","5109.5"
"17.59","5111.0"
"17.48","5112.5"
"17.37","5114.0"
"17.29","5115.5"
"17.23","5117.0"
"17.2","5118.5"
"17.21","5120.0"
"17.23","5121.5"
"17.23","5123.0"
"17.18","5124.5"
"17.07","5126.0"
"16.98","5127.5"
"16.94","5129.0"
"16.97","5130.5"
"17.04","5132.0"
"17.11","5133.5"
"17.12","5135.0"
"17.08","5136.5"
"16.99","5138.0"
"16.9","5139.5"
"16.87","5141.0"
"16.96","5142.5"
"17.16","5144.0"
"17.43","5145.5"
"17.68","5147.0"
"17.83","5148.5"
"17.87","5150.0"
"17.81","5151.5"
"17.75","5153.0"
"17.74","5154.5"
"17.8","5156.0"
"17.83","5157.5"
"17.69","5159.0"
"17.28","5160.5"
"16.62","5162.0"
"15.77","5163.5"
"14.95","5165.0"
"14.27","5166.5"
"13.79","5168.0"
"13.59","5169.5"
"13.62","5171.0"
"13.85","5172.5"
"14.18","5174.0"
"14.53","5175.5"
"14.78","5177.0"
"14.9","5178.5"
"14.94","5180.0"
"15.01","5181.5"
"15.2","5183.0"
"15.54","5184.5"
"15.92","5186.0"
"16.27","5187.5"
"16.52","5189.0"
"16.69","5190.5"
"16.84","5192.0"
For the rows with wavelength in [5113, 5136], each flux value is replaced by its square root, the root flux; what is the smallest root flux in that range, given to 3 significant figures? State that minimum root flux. 4.12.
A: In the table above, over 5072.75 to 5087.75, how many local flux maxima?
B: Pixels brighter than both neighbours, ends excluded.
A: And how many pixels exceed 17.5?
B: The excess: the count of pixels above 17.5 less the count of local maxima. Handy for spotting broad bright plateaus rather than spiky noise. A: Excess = 4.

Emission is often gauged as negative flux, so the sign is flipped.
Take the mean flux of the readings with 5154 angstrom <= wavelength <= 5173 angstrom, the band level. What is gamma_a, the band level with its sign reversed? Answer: -15.8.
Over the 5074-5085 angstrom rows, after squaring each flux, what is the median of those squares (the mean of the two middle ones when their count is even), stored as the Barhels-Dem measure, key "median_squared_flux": 293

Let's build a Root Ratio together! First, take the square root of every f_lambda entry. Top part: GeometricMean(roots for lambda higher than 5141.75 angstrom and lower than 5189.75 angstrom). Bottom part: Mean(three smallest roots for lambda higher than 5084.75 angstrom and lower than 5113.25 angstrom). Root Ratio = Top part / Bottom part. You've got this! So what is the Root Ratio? 0.96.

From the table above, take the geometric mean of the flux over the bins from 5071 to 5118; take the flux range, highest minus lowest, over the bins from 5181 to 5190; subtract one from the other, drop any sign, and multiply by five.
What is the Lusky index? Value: 81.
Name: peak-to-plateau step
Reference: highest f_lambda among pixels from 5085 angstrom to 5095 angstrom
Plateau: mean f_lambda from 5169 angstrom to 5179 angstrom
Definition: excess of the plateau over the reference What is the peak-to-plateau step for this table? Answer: -4.3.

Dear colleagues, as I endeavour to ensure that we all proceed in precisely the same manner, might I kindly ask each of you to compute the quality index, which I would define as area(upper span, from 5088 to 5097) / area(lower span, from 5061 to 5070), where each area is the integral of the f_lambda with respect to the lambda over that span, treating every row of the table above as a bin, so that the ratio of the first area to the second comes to 1.06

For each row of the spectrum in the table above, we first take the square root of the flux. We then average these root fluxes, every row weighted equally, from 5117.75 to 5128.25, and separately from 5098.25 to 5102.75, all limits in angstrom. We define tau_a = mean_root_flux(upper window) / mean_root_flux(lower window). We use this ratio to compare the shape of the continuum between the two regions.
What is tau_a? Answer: 0.98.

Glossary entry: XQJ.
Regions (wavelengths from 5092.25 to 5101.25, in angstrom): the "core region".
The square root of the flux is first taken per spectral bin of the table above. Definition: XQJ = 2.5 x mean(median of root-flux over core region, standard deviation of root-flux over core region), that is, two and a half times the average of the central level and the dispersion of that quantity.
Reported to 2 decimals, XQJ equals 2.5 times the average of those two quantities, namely 5.40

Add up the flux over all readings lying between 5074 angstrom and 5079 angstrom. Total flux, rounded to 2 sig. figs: 51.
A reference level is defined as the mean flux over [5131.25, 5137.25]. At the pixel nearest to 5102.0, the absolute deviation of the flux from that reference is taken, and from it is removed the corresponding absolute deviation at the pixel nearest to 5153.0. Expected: -0.19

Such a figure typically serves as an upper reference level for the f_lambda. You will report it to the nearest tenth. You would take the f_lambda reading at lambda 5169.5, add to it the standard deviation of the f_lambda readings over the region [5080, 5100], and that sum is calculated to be 13.9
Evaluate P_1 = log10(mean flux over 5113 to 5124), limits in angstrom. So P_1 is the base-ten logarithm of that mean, 1.237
